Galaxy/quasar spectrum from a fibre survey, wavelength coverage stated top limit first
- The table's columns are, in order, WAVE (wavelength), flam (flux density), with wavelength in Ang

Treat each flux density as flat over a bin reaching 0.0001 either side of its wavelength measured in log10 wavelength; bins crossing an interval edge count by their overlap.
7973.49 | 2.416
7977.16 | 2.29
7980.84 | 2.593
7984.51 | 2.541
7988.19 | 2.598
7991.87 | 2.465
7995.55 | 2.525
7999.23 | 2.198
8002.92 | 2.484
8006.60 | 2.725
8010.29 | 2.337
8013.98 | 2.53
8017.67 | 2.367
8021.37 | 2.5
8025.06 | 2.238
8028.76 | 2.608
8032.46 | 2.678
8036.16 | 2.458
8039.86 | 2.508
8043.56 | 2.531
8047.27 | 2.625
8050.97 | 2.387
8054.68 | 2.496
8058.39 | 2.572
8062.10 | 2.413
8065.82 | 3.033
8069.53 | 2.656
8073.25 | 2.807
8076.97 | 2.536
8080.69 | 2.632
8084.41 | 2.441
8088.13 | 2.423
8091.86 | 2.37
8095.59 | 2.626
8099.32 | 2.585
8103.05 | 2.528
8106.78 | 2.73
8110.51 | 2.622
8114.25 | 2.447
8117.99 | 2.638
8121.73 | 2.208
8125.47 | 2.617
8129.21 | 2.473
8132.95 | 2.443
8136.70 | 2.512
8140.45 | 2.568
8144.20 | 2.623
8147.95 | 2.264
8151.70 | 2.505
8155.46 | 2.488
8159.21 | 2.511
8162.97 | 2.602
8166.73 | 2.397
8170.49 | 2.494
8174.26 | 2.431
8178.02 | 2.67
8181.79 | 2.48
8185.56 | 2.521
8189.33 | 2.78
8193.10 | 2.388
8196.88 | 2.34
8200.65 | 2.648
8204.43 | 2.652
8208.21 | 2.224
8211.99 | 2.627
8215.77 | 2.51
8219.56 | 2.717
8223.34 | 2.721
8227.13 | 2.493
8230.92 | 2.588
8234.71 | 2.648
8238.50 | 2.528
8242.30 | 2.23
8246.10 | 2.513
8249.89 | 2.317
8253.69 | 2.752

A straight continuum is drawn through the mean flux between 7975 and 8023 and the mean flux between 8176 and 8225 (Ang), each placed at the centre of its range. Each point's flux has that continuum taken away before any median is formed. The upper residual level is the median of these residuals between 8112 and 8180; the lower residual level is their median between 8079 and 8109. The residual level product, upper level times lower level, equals -0.0017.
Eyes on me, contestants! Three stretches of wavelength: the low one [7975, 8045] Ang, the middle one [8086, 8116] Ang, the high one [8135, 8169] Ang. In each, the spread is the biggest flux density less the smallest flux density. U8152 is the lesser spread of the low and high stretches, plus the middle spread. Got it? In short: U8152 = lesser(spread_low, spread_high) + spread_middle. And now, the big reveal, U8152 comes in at 0.7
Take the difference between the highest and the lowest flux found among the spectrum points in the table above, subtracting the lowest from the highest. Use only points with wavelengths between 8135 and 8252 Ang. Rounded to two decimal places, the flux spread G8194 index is 0.56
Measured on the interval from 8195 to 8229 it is 0.50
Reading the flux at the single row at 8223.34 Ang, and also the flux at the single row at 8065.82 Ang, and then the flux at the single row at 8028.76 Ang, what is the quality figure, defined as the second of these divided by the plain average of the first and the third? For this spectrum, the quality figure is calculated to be 1.14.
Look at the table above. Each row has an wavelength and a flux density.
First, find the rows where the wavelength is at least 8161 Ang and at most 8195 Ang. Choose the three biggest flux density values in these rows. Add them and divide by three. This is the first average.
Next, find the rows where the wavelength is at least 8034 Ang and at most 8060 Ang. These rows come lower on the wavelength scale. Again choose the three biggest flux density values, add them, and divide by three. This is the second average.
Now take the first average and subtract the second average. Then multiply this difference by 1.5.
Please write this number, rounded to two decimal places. 0.16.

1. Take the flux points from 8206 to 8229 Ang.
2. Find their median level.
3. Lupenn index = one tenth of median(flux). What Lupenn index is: 0.257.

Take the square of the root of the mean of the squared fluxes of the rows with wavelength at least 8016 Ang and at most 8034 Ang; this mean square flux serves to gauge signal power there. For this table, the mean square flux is 6.2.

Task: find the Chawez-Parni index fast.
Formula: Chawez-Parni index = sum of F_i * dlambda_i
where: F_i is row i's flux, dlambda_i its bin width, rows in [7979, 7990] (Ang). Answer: 28.4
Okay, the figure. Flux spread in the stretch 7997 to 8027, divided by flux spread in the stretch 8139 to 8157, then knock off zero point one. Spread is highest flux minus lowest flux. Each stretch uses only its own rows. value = 1.4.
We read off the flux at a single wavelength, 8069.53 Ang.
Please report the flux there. 2.656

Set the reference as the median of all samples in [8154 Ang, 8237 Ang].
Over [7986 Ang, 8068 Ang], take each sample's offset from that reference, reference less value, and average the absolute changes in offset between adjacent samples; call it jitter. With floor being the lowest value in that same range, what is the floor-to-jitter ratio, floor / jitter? 11.0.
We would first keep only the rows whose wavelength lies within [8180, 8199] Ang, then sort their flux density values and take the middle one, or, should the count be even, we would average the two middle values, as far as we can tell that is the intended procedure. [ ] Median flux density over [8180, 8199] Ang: 2.48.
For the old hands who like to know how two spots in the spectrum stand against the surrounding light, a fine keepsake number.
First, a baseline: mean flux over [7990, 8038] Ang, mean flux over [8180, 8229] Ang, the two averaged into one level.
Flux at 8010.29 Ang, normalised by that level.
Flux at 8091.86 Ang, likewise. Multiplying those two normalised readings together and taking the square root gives 0.94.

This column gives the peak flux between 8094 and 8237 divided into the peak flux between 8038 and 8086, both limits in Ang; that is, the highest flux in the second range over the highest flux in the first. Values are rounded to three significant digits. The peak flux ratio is 1.09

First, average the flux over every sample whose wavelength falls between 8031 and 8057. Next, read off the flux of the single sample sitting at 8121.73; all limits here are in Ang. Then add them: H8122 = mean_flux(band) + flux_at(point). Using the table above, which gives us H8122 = 4.73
